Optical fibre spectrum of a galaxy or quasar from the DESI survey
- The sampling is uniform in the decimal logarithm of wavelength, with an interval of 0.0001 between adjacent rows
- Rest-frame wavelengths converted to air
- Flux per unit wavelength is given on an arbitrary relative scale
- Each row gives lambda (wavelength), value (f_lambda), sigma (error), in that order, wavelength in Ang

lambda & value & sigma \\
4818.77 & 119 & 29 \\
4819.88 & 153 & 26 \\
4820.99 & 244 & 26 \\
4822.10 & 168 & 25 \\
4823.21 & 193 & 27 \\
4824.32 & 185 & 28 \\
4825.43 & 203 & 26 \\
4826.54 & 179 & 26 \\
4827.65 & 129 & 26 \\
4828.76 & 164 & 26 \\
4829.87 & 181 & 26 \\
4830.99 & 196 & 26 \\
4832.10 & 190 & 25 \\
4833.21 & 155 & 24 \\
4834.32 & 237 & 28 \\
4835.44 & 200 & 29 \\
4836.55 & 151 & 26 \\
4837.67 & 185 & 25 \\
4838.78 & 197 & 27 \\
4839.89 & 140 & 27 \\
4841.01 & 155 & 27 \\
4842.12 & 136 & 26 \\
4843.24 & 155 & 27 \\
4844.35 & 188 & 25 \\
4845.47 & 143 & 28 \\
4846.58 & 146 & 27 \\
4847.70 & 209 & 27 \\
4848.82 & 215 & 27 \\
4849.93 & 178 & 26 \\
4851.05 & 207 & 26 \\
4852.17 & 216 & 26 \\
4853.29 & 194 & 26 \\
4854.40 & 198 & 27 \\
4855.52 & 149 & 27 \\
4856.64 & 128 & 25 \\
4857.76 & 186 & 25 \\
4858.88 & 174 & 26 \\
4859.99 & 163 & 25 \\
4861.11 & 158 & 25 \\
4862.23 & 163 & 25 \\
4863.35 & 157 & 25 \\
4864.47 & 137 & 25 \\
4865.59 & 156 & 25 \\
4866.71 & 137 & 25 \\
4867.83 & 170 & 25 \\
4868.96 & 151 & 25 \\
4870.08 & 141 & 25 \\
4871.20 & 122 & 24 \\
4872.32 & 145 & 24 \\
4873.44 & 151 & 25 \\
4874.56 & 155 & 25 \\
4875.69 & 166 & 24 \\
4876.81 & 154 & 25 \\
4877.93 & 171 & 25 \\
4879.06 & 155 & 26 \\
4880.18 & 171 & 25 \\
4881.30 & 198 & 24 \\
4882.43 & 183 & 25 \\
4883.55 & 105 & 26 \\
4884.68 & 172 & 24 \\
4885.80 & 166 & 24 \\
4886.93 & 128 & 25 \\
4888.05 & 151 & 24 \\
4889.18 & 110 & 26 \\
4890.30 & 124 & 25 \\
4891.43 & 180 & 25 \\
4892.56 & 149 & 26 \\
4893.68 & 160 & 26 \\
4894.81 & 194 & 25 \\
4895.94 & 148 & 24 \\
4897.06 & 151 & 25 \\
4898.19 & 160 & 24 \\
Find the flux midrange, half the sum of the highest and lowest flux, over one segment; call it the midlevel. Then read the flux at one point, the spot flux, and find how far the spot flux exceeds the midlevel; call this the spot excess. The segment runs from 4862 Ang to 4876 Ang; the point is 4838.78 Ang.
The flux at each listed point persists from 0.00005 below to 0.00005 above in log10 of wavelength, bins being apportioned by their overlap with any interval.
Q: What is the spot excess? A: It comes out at 51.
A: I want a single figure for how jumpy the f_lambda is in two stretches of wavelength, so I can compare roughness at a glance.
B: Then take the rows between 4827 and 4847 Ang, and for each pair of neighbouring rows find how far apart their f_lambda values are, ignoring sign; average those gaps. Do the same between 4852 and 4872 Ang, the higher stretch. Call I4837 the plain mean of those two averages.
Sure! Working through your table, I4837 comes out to 25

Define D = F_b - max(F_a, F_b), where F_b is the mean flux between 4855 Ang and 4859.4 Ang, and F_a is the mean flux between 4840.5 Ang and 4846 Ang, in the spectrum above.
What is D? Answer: 0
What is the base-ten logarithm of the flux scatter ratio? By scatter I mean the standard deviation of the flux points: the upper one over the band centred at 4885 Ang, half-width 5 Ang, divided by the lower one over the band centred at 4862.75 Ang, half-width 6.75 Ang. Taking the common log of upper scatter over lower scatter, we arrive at 0.29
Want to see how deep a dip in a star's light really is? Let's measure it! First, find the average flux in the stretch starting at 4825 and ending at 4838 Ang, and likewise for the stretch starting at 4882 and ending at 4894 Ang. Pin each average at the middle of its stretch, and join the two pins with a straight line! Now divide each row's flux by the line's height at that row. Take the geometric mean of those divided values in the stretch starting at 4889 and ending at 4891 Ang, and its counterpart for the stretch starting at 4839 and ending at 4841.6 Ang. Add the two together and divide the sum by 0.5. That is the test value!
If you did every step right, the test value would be 3.3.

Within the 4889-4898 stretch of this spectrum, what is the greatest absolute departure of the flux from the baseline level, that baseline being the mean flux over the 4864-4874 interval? 48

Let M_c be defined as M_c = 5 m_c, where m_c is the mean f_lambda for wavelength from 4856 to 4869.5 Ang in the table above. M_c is 783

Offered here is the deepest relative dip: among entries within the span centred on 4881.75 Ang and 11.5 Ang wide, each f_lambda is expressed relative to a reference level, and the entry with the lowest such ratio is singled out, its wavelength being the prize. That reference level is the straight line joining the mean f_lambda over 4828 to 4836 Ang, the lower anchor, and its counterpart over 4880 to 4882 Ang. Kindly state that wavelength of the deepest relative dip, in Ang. 4883.55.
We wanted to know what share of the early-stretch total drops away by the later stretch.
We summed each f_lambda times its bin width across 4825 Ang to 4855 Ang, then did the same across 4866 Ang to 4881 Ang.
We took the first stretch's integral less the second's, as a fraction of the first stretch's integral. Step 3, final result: 0.6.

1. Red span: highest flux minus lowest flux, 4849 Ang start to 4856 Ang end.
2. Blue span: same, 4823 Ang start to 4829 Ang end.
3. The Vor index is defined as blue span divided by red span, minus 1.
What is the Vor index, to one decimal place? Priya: 0.1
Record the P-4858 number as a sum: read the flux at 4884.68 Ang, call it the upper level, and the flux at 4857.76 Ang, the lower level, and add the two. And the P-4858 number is 358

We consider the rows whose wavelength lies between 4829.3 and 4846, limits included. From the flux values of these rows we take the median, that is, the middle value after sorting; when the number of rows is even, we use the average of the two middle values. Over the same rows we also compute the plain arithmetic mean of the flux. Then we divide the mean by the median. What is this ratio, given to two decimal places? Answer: 0.96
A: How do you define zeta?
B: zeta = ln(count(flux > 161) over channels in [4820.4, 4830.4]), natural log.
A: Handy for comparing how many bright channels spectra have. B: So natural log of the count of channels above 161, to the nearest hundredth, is 2.08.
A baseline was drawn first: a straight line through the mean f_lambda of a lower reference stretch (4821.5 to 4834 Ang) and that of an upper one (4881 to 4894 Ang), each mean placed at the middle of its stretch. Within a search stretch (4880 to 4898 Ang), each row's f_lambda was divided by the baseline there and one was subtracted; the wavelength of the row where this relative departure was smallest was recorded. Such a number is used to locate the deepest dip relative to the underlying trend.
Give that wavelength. 4883.55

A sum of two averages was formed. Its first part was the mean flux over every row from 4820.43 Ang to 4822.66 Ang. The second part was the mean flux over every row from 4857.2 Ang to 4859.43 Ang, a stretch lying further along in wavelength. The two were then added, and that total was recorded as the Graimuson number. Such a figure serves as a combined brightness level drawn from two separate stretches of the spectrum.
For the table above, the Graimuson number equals 386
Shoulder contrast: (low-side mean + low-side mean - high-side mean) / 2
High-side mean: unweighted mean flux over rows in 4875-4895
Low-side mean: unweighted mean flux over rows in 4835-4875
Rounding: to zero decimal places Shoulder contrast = 87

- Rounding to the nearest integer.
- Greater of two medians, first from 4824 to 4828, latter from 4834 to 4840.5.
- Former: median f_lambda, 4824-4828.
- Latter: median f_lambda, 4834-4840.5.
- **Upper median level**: 191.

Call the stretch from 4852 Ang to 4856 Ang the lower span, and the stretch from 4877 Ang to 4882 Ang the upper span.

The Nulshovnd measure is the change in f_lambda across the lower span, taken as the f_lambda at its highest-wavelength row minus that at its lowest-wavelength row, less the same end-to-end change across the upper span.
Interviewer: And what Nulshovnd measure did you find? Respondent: -94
